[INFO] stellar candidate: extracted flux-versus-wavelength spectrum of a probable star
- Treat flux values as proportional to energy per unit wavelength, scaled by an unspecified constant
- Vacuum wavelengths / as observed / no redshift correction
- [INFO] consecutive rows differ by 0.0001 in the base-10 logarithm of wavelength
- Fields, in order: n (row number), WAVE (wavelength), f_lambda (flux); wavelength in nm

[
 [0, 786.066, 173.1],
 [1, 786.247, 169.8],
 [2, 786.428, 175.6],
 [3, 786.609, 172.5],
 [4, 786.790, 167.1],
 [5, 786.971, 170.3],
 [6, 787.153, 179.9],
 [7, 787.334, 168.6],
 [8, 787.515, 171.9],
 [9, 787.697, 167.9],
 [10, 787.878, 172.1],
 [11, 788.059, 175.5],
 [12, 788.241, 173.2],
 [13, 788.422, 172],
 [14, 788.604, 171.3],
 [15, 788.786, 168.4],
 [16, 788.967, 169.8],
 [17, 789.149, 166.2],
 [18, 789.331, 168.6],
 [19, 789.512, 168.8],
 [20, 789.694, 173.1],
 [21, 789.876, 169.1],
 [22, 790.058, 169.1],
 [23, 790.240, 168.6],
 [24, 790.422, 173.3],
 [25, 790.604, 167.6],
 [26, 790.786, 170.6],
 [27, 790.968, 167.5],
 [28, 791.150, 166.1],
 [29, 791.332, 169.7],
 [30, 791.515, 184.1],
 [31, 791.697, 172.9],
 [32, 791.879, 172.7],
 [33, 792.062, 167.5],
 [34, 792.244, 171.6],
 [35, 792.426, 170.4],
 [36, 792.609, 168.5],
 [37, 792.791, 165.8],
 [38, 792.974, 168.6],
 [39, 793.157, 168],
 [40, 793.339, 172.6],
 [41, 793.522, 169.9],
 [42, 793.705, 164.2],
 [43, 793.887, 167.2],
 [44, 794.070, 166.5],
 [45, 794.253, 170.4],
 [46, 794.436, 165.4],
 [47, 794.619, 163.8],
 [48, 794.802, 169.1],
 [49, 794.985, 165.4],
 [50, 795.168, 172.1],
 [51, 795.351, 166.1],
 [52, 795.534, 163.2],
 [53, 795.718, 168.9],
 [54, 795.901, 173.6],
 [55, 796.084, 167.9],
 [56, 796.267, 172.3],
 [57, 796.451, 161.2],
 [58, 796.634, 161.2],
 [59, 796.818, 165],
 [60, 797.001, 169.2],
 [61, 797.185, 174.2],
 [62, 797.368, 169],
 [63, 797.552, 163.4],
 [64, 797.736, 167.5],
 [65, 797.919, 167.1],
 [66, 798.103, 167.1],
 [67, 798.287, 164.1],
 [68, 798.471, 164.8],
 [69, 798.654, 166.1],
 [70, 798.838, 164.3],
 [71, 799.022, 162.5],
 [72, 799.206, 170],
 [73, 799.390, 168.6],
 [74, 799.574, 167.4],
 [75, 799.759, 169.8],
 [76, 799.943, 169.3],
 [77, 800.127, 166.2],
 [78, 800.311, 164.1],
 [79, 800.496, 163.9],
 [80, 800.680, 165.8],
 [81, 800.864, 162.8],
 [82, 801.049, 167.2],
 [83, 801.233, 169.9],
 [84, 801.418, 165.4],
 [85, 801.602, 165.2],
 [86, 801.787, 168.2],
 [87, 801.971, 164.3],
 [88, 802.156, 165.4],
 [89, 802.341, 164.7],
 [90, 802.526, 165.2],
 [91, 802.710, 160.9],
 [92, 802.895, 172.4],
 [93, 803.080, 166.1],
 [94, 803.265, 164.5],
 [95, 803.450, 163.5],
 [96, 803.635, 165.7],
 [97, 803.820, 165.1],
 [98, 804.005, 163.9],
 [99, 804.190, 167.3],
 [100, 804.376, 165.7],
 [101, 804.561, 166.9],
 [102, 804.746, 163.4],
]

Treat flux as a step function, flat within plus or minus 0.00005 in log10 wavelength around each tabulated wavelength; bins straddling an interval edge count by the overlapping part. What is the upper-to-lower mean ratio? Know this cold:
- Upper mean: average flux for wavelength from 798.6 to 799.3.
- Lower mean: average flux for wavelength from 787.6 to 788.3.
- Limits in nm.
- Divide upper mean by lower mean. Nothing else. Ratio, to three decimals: 0.963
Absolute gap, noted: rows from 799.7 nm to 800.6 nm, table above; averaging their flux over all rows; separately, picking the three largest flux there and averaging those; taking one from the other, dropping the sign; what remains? 1.8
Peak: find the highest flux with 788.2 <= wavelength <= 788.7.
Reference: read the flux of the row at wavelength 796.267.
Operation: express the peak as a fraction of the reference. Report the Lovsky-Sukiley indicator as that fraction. 1.01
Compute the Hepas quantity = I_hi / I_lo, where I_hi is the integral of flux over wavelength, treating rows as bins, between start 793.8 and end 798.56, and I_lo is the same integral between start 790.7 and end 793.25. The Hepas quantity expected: 1.8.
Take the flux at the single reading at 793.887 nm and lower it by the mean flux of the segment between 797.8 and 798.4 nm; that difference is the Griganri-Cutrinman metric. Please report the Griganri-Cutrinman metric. 1.1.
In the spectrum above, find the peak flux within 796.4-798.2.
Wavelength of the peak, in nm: 797.185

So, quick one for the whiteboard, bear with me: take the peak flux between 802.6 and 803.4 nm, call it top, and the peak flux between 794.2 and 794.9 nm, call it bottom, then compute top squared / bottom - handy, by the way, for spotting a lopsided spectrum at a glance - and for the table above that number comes 174.4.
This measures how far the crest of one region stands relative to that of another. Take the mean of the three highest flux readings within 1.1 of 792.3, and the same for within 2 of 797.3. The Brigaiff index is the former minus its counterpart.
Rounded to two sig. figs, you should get 3.2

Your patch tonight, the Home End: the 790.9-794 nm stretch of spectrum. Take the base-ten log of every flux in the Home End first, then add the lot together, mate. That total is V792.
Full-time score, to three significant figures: 37.9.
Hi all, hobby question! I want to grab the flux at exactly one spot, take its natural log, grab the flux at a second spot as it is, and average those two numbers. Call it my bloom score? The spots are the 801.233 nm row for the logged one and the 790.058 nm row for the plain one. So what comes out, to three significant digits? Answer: 87.1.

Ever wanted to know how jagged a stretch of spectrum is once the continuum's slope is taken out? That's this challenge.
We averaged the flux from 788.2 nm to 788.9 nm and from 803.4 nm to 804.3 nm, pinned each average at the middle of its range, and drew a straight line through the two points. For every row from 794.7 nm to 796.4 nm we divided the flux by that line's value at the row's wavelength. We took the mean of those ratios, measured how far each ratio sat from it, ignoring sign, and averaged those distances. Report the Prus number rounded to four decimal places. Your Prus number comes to 0.0164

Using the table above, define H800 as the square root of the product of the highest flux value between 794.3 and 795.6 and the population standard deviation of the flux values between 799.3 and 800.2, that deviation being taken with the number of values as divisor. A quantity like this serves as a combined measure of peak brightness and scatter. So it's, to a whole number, 15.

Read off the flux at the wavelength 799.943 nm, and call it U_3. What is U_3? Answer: 169.3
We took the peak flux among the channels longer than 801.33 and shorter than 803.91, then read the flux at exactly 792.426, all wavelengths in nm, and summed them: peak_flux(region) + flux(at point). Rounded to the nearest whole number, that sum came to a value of 343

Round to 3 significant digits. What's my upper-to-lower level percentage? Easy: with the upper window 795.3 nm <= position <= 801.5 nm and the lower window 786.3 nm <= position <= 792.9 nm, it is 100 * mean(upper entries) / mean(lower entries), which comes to 97.6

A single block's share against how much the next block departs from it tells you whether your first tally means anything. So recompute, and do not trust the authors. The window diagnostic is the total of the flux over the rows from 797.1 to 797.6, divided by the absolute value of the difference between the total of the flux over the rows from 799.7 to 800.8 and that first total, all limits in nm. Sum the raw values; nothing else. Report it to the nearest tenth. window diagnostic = 1.0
